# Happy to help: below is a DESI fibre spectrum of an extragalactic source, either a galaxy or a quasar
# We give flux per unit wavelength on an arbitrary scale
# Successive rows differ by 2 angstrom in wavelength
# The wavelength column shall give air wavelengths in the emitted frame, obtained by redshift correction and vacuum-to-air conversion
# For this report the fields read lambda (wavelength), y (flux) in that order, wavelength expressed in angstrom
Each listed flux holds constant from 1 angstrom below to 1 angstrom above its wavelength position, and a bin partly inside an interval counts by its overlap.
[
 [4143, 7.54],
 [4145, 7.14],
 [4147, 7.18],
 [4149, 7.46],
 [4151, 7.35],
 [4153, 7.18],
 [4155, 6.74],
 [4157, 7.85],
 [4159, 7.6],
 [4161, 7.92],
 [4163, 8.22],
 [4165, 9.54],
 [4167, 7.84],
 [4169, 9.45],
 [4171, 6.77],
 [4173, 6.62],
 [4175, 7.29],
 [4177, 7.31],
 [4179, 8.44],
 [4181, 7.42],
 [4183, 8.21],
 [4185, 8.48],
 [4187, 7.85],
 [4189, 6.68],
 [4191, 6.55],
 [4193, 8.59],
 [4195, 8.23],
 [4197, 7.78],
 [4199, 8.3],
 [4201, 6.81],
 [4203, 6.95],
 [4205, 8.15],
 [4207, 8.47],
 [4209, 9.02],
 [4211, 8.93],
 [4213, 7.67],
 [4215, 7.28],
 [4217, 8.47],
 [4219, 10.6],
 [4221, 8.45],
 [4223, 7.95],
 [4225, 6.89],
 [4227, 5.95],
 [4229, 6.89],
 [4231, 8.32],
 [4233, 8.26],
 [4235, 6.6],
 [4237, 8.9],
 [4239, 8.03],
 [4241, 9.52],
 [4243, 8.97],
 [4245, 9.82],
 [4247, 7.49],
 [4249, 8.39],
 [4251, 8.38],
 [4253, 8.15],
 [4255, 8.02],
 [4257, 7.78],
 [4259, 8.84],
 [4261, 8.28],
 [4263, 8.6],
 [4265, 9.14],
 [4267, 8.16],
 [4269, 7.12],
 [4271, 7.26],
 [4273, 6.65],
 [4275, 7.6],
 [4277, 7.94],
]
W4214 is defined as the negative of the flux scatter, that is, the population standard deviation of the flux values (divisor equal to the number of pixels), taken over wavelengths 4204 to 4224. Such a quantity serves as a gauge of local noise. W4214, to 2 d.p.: -0.86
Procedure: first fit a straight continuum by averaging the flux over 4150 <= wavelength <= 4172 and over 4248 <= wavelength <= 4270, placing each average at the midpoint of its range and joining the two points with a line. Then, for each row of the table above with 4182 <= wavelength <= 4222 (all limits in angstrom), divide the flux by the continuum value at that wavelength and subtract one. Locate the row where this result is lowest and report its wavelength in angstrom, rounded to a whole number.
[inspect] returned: 4191 angstrom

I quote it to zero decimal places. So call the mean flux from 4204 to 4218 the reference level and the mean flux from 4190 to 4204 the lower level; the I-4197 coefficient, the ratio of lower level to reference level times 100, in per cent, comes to 92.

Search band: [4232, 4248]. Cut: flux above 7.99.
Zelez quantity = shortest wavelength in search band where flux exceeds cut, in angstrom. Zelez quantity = 4233 angstrom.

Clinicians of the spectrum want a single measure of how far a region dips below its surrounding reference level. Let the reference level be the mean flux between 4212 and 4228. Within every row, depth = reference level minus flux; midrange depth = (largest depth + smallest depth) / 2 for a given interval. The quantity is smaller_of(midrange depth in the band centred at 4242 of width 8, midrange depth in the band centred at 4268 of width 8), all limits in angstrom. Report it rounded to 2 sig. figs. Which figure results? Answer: -1.0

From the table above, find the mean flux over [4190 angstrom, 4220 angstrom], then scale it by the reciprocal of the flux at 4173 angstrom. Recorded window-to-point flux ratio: 1.23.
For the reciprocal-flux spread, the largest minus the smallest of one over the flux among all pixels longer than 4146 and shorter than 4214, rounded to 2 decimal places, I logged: 0.05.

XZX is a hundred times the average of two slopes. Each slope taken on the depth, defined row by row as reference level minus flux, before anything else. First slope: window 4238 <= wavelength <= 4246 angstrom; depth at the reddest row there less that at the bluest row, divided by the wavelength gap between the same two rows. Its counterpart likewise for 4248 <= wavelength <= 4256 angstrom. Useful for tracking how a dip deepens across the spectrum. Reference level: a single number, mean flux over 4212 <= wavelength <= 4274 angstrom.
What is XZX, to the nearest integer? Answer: -12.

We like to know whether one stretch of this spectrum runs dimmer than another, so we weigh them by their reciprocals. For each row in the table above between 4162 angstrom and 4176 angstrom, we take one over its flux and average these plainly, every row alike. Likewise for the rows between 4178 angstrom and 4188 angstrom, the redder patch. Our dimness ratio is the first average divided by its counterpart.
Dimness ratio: 1.03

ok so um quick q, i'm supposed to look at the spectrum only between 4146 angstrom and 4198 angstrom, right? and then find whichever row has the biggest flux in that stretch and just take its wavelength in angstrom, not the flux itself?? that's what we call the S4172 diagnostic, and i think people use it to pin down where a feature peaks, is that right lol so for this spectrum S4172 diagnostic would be 4165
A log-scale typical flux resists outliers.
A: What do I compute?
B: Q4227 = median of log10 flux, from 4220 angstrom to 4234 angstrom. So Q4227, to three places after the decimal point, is 0.900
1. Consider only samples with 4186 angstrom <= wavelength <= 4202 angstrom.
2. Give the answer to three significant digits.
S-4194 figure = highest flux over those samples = 8.59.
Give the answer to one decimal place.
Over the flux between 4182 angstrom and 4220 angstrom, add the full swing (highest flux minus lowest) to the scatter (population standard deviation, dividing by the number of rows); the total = 5.0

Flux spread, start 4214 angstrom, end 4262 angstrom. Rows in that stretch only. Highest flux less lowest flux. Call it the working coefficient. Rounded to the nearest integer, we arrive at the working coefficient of 5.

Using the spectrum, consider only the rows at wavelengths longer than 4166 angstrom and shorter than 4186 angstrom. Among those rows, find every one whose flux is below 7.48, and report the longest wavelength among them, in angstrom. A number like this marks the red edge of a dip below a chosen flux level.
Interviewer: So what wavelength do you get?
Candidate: 4181 angstrom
